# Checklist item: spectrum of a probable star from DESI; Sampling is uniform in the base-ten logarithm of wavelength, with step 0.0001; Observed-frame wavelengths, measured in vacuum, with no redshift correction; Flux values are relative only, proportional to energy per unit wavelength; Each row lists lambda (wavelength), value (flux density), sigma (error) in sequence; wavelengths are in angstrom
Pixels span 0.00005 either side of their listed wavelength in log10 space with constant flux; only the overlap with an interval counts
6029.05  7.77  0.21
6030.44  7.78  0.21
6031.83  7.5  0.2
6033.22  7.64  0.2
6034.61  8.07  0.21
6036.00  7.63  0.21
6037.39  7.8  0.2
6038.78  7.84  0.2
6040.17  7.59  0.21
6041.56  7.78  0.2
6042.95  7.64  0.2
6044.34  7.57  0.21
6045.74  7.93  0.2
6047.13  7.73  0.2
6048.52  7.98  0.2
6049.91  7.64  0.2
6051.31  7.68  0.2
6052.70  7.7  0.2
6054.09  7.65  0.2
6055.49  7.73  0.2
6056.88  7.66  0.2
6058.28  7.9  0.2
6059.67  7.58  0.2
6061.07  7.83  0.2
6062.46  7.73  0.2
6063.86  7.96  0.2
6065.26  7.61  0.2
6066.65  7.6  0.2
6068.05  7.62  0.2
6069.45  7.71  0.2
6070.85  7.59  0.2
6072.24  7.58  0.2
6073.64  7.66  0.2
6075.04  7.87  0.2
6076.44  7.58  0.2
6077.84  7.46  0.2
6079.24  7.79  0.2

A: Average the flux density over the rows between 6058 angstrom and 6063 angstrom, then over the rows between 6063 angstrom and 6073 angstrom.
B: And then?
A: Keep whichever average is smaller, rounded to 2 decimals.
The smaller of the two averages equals 7.67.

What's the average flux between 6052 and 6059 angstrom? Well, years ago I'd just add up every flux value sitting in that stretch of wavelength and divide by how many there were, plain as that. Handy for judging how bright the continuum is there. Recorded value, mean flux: 7.73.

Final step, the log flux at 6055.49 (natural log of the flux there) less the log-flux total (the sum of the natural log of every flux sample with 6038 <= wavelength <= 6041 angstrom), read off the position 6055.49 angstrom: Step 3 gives -2.04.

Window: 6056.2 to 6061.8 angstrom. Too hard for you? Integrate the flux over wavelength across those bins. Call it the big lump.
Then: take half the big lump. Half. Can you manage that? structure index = 22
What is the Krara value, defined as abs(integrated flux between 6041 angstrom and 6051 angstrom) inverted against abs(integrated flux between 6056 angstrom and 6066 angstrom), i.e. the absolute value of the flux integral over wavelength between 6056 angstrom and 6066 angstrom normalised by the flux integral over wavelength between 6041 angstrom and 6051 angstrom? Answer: 1.00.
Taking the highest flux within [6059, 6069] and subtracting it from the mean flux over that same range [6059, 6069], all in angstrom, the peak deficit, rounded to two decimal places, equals -0.26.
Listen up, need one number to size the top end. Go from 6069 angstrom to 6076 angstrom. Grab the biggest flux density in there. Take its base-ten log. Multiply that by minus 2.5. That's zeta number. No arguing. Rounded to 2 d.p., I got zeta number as -2.24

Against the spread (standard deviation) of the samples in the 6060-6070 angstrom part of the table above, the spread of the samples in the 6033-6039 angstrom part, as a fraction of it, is 1.3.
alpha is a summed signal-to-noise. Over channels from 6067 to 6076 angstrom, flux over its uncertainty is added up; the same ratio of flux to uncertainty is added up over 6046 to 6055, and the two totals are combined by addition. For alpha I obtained 462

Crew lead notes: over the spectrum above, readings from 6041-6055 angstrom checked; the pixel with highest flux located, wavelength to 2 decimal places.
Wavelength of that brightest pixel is 6048.52 angstrom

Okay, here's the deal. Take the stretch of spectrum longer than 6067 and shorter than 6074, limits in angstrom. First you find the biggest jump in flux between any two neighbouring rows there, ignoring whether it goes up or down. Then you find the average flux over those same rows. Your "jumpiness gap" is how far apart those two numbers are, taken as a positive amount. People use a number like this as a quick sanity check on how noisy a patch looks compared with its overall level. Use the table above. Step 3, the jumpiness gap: 7.51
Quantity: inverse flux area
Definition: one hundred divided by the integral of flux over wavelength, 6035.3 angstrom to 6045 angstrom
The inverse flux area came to 1.34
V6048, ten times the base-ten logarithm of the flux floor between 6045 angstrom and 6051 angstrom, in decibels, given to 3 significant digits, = 8.83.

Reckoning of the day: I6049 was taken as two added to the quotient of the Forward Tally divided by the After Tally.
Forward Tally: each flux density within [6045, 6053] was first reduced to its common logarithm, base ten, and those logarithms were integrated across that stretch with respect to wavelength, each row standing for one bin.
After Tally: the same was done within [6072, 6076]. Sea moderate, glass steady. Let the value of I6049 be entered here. 4.0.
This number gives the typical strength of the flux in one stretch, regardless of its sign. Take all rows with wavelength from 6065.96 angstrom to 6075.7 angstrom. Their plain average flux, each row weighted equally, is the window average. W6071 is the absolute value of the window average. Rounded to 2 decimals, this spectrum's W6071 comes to 7.66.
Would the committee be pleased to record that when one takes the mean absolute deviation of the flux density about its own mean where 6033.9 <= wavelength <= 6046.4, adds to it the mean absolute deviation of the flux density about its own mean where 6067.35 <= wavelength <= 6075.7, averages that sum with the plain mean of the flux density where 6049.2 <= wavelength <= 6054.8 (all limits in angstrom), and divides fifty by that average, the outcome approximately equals 12.7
